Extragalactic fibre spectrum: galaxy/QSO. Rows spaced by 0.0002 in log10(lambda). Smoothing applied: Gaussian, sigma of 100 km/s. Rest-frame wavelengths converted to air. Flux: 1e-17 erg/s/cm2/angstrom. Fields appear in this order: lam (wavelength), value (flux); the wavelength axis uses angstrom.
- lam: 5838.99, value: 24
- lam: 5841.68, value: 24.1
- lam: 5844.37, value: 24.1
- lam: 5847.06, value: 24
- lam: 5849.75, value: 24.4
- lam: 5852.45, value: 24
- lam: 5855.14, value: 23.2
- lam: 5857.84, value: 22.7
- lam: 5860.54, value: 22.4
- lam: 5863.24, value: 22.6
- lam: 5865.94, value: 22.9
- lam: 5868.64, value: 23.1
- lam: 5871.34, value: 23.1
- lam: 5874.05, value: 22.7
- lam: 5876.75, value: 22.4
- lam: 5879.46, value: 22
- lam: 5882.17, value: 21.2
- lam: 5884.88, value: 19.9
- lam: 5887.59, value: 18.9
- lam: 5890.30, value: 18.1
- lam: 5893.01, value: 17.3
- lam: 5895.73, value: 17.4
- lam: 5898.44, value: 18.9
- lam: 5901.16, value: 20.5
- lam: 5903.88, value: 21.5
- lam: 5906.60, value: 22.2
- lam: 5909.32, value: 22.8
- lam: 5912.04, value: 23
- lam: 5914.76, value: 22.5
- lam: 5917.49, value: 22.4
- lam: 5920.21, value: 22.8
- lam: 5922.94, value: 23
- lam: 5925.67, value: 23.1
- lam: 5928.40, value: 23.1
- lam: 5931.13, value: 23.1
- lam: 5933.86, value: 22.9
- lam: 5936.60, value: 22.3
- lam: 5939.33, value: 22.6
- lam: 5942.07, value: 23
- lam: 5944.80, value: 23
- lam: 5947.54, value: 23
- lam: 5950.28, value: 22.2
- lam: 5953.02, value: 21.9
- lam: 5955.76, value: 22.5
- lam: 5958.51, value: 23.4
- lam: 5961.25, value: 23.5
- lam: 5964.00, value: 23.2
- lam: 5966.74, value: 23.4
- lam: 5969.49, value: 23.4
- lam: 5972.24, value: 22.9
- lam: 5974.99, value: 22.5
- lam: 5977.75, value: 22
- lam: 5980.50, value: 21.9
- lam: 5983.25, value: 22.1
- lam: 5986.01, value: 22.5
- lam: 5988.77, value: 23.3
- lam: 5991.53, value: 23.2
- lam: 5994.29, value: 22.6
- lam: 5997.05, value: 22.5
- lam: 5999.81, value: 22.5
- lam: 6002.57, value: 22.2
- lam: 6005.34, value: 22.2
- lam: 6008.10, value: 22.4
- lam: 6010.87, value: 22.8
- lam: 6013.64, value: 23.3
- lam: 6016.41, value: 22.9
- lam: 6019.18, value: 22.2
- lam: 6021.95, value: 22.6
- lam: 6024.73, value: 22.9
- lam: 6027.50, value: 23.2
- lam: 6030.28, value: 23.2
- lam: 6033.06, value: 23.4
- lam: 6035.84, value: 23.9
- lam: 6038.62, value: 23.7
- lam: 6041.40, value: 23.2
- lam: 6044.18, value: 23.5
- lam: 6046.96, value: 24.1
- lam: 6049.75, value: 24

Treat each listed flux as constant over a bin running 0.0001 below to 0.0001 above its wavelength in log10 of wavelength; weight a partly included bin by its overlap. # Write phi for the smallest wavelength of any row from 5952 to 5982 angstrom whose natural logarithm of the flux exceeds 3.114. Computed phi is 5958.51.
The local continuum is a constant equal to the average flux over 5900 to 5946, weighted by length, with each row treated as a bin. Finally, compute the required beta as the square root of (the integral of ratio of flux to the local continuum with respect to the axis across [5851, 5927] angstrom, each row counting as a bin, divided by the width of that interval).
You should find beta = 0.98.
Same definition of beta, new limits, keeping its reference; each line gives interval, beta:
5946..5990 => 1.00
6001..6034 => 1.00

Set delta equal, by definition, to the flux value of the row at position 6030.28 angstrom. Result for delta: 23.2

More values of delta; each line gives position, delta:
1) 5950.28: 22.2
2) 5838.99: 24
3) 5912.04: 23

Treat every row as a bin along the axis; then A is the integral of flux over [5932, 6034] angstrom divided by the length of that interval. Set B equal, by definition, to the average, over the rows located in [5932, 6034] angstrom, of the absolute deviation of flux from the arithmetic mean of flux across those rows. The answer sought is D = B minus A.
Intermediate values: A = 22.7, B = 0.42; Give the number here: -22.3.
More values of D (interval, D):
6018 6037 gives -22.6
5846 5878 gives -22.6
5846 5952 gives -20.8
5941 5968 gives -22.5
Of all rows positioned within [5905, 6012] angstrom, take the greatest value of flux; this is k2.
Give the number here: 23.5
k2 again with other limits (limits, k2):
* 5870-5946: 23.1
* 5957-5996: 23.5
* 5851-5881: 24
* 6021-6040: 23.9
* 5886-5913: 23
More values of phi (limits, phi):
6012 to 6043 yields 6013.64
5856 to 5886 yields 5857.84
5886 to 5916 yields 5909.32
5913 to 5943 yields 5920.21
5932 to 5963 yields 5933.86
